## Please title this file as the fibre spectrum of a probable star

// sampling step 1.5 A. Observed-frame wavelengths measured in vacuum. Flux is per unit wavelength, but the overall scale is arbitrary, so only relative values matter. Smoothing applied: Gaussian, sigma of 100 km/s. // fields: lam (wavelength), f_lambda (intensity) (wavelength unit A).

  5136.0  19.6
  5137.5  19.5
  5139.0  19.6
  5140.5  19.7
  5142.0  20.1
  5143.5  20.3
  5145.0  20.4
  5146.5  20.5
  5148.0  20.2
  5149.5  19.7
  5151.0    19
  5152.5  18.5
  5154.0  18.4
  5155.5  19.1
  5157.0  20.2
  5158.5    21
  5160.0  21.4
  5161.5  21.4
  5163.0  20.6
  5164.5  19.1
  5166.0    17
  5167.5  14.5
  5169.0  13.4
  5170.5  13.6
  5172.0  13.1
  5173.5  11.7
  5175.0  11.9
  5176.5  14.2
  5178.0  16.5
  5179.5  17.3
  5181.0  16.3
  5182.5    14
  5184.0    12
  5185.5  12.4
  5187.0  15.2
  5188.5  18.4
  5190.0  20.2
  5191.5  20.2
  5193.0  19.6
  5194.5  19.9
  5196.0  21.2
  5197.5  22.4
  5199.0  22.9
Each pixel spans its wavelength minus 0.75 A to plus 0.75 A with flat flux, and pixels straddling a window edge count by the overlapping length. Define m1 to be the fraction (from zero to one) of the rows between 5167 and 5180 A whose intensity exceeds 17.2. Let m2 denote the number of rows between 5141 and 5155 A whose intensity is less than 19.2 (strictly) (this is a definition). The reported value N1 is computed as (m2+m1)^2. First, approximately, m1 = 0.1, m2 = 3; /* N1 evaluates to 10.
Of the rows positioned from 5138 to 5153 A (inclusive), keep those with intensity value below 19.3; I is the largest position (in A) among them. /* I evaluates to 5152.5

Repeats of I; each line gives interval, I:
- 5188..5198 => 5188.5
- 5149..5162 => 5155.5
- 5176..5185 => 5184.0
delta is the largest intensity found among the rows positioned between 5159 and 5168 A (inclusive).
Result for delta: 21.4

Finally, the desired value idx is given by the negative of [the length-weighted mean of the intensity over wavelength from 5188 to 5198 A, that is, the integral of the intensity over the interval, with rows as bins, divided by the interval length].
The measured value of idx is -20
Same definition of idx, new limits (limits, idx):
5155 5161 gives -21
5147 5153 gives -19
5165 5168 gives -16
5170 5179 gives -14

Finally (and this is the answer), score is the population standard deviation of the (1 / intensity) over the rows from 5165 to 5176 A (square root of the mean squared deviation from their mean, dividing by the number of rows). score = 0.0084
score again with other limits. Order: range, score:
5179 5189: 0.0103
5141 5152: 0.0012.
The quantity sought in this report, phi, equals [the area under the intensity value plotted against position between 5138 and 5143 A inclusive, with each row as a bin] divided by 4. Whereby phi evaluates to 25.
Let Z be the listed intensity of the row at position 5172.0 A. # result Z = 13.1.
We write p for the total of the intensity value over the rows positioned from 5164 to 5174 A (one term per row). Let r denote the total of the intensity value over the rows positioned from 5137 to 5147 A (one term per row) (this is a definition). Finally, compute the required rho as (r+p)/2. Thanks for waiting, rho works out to 121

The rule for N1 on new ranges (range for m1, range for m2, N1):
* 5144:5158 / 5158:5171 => 36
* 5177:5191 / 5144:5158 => 19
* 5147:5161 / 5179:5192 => 64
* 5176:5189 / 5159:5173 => 39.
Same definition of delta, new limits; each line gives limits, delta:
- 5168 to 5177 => 14.2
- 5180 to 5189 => 18.4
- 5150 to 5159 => 21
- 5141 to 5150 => 20.5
